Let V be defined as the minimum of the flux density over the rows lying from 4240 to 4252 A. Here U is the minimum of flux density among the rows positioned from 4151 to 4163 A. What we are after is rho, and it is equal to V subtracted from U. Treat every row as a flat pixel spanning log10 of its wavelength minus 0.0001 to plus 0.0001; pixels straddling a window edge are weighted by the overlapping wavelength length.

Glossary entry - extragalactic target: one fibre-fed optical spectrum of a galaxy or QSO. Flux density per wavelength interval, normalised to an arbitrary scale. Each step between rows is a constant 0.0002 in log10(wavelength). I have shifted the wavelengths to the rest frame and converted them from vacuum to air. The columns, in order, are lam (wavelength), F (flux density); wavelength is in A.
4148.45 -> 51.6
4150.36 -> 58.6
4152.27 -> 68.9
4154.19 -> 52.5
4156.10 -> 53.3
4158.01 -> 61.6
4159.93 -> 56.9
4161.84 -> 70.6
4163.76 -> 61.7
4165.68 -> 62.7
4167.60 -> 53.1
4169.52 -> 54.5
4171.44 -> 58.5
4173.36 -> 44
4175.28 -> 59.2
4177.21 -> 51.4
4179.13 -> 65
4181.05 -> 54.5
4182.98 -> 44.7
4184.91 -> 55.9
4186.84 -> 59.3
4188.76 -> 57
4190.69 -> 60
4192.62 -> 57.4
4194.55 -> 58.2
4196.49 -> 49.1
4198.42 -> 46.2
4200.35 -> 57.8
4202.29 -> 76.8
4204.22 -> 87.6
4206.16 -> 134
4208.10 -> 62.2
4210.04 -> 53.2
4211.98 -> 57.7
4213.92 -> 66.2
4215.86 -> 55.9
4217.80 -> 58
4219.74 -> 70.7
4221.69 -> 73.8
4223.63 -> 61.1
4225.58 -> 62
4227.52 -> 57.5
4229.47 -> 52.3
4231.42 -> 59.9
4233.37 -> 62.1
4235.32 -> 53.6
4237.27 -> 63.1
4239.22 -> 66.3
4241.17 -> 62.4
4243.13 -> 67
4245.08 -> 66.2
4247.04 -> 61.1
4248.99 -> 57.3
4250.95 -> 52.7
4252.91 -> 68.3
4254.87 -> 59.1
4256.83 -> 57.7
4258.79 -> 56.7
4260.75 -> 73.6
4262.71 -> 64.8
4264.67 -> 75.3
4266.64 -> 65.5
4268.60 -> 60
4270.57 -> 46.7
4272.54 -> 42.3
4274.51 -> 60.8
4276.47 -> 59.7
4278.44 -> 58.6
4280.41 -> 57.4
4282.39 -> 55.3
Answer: 0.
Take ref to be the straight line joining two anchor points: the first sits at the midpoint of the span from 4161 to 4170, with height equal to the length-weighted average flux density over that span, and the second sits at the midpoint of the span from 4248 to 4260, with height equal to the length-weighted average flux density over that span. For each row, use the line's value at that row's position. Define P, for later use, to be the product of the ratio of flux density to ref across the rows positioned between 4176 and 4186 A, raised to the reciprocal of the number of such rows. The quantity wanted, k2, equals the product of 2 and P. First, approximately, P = 0.89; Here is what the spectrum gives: 1.79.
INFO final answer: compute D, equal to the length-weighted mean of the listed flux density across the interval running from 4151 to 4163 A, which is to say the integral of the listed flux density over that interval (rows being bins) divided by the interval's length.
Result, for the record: 61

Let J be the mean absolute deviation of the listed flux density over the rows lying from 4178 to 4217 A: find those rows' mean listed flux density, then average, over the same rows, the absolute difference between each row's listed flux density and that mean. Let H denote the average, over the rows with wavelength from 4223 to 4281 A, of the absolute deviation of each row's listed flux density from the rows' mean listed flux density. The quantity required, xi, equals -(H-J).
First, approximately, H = 4.94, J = 11.5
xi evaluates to 7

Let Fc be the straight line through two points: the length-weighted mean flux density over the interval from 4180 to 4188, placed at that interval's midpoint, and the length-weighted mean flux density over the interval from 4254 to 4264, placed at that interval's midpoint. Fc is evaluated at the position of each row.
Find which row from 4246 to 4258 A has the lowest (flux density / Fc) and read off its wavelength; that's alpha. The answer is 4250.95 A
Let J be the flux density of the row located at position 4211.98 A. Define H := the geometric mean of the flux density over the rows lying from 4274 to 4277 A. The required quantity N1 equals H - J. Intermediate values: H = 60.2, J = 57.7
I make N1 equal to 3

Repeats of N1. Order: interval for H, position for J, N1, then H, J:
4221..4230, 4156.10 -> 8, 60.9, 53.3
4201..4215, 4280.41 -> 16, 73.3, 57.4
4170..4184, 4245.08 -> -13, 53.4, 66.2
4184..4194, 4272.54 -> 16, 57.9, 42.3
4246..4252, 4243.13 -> -10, 56.9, 67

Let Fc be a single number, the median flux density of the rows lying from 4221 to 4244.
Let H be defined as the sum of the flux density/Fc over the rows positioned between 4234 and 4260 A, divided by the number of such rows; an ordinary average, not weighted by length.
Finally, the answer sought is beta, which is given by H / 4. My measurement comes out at 0.245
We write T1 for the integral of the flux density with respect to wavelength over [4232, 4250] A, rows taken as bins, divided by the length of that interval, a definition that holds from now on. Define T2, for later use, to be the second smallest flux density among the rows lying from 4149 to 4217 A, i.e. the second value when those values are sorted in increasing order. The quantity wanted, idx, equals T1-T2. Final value 17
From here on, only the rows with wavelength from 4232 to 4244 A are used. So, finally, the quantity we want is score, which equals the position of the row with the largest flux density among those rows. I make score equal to 4243.13 A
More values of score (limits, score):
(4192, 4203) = 4202.29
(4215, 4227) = 4221.69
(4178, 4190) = 4179.13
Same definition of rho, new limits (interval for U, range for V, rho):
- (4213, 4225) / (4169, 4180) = 12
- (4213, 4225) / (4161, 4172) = 3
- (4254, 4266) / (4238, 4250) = -1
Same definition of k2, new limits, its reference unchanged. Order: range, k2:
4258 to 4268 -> 2.27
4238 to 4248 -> 2.18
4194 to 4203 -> 1.89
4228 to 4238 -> 1.96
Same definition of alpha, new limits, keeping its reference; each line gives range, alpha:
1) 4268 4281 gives 4272.54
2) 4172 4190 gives 4182.98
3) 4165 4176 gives 4173.36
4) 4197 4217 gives 4198.42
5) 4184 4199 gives 4198.42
